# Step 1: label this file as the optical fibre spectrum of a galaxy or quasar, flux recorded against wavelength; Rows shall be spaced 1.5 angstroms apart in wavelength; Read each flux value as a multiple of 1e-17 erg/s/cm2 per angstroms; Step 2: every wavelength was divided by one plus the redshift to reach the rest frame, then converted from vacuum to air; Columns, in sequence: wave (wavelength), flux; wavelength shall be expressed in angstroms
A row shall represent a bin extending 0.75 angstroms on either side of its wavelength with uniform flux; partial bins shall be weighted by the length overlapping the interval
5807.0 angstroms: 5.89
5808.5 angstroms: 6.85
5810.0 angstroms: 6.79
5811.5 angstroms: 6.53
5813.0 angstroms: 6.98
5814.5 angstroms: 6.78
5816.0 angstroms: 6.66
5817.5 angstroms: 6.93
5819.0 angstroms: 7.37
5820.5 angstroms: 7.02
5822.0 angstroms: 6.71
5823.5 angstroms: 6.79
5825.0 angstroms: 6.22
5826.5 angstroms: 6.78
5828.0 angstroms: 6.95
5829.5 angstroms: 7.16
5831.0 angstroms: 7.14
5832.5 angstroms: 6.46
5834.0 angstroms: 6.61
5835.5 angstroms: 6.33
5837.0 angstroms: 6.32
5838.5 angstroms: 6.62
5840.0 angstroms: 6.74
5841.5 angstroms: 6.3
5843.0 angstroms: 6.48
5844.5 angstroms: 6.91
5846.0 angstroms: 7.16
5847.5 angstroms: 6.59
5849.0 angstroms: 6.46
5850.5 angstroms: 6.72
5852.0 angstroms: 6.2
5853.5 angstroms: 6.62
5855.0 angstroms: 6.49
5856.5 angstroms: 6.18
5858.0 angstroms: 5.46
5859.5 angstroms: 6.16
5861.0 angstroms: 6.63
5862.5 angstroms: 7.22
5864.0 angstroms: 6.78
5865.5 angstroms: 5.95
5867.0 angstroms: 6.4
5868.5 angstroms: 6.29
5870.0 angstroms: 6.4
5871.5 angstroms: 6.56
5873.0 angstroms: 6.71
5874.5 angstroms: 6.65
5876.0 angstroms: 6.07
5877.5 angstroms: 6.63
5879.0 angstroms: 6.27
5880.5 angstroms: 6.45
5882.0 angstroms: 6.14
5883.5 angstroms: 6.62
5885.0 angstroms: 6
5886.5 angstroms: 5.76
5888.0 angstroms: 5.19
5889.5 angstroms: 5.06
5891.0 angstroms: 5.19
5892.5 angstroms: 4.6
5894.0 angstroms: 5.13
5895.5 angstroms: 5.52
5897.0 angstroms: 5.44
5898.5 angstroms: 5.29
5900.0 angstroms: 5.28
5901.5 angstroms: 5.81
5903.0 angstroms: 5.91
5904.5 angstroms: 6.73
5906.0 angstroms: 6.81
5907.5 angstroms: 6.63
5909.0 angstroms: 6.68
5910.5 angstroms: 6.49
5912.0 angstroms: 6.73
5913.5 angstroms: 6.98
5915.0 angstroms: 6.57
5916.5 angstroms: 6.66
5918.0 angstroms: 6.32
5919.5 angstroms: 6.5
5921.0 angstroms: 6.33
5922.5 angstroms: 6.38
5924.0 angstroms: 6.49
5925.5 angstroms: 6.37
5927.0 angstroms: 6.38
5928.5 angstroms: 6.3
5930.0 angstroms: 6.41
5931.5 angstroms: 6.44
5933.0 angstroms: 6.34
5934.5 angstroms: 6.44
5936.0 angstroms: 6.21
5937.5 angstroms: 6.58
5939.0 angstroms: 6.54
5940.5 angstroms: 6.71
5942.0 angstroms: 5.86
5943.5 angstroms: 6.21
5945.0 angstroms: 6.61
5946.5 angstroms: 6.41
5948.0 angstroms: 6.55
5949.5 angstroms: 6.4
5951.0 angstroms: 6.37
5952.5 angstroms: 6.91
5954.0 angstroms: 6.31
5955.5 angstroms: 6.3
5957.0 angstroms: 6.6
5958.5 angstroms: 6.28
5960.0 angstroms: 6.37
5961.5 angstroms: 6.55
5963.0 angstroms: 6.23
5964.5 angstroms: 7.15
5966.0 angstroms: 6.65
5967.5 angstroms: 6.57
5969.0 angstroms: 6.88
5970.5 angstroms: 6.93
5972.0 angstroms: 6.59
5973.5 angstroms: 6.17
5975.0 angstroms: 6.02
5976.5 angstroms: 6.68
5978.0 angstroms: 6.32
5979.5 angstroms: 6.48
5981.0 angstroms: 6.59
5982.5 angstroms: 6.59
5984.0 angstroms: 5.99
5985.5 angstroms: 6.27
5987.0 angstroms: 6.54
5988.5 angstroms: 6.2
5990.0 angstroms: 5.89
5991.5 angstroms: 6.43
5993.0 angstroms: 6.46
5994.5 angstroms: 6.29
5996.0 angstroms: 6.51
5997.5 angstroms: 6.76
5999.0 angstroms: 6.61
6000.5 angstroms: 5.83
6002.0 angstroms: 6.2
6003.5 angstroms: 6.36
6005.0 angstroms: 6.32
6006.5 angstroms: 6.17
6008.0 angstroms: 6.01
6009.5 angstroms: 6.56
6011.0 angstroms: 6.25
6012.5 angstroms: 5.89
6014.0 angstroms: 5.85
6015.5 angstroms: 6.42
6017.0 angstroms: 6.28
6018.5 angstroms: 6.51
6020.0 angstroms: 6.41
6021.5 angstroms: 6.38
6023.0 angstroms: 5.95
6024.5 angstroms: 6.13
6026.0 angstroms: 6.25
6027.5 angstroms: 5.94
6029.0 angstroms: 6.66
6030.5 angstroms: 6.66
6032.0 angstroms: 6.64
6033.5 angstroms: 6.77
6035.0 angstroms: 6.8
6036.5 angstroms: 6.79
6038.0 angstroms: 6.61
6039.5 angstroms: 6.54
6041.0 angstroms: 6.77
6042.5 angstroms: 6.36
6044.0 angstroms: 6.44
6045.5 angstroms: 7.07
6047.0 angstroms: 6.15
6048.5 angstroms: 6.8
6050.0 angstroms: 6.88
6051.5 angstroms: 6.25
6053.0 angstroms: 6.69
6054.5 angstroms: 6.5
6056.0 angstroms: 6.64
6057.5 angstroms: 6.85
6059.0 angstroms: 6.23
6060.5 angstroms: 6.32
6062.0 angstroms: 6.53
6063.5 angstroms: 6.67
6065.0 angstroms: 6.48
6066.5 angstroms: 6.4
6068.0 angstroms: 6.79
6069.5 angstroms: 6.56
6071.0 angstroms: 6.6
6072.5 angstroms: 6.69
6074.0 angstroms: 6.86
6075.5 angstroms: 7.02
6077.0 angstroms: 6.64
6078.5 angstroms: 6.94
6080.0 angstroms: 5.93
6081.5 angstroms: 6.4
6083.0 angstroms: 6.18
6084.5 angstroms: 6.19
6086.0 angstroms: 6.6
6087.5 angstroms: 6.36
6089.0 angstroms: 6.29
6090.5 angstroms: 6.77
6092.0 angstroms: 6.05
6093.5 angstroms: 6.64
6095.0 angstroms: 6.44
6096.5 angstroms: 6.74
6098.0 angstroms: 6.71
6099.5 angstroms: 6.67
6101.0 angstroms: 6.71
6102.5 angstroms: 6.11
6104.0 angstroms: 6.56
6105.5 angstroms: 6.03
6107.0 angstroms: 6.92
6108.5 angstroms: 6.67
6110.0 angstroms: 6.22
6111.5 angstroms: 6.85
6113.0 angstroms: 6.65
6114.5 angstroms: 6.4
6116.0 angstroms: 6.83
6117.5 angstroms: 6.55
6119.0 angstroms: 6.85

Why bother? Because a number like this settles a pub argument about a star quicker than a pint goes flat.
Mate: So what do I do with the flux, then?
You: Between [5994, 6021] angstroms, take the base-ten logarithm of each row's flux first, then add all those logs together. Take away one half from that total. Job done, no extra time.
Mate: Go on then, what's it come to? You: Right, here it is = 14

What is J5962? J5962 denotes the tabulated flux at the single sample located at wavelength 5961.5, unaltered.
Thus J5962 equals 6.55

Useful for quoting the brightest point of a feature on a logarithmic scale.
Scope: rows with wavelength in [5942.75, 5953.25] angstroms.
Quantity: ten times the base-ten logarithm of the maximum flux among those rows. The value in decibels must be 8.39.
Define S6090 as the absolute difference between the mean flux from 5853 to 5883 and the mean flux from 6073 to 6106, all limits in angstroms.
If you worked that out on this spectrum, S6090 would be 0.09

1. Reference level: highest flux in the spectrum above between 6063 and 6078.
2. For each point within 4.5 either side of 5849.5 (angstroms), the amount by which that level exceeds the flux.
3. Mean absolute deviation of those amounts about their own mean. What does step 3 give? 0.21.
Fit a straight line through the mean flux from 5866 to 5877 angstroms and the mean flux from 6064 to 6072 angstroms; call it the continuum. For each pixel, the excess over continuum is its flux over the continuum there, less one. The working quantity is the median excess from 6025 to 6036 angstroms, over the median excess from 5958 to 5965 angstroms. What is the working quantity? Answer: -1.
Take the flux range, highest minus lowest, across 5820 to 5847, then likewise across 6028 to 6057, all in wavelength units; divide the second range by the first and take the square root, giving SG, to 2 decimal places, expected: 0.99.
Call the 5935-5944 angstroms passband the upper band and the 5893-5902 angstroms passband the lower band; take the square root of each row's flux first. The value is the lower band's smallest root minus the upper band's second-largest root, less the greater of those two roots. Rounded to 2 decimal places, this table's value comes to -2.87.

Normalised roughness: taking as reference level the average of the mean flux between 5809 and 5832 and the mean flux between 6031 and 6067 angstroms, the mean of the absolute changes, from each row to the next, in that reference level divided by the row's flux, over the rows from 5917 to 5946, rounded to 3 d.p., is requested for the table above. 0.032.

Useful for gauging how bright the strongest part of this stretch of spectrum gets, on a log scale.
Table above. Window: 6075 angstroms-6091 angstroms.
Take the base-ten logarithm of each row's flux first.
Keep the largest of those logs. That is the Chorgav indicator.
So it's 0.846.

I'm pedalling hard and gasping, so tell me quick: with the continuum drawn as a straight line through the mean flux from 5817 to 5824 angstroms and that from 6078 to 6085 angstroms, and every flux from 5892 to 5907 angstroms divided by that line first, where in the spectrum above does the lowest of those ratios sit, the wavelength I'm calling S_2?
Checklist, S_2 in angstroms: 5892.5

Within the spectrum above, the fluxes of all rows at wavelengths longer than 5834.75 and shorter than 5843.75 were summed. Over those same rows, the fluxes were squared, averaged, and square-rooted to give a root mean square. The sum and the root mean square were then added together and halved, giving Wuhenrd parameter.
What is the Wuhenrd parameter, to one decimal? 22.6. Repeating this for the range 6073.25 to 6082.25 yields 23.2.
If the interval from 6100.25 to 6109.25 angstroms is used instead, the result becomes 22.8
